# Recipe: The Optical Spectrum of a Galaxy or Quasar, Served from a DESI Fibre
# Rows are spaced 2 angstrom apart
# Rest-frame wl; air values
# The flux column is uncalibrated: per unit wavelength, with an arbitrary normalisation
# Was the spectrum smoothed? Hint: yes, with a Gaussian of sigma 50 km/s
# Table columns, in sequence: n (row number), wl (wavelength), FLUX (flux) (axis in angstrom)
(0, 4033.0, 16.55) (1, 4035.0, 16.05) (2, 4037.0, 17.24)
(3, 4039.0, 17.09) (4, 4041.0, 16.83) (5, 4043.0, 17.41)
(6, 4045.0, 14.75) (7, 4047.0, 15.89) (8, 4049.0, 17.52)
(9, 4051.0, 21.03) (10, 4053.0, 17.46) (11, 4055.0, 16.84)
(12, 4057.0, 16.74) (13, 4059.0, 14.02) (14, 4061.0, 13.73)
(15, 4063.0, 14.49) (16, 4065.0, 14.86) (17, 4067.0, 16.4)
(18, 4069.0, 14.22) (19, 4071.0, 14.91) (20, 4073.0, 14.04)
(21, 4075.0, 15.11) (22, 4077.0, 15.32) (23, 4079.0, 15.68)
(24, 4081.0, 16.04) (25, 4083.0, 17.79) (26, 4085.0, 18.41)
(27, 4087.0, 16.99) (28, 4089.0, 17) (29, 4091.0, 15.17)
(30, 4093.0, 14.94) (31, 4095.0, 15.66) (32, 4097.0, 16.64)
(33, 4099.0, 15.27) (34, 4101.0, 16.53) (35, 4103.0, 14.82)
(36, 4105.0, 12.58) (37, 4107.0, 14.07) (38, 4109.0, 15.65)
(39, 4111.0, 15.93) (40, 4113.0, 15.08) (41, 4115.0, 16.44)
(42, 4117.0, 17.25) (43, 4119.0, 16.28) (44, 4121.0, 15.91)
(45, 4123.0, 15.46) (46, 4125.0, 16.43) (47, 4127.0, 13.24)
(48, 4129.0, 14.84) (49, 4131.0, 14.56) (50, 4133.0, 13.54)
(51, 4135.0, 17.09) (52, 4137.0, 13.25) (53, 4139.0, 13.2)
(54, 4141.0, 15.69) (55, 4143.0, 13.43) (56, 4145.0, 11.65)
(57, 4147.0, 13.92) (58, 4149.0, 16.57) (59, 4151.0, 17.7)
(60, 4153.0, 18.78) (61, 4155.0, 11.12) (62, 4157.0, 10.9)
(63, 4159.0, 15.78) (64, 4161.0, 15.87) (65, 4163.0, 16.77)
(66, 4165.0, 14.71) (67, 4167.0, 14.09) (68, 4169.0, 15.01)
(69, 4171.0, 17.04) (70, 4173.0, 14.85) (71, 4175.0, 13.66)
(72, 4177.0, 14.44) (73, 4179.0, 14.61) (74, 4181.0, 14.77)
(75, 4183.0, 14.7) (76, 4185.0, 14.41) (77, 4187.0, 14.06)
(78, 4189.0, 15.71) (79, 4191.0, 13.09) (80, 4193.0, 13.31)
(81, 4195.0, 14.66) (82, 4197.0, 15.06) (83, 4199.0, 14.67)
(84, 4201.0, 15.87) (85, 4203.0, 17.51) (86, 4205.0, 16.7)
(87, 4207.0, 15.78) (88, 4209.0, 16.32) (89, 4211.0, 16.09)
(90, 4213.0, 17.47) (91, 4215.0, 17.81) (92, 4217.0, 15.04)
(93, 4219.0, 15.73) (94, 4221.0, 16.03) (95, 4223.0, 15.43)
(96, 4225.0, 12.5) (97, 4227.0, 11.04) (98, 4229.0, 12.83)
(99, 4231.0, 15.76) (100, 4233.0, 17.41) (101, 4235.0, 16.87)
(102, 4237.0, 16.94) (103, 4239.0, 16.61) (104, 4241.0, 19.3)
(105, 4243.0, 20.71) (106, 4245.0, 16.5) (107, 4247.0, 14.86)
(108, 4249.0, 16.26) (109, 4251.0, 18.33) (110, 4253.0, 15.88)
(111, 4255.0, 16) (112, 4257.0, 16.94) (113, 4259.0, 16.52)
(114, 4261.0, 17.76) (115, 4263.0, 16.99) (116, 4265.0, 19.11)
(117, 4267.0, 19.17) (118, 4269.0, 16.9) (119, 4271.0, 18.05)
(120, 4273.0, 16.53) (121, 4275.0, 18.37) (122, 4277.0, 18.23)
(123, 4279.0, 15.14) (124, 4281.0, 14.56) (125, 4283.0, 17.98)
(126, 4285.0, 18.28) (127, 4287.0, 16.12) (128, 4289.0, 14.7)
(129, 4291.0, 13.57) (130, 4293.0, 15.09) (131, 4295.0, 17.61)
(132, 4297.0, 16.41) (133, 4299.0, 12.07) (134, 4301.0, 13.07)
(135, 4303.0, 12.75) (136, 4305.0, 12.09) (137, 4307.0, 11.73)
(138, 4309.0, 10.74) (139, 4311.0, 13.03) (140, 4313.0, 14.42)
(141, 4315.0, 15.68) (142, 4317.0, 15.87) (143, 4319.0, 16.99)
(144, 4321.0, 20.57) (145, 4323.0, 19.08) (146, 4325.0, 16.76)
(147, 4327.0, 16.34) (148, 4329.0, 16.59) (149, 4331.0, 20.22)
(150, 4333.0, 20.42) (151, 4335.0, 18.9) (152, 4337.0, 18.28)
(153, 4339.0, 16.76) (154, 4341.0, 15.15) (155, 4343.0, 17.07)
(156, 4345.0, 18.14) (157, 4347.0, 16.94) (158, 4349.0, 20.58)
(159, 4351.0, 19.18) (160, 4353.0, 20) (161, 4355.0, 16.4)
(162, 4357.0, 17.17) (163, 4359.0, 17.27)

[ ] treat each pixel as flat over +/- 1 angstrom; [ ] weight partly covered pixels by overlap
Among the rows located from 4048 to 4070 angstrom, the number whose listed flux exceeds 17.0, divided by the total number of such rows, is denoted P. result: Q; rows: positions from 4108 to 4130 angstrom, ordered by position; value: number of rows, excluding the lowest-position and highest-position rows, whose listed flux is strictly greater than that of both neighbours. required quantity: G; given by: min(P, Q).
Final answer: 0.27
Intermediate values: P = 0.3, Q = 3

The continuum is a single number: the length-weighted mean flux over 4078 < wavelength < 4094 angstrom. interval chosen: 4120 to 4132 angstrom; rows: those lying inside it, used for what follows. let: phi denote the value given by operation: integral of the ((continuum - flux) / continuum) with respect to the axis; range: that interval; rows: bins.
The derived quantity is 1.0 angstrom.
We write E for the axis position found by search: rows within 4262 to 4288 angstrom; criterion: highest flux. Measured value 4267.0 angstrom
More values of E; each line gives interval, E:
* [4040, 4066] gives 4051.0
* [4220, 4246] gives 4243.0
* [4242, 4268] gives 4243.0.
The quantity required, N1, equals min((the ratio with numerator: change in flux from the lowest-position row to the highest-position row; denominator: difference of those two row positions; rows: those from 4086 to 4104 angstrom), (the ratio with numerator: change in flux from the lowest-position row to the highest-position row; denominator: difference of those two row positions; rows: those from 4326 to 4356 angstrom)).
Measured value -0.136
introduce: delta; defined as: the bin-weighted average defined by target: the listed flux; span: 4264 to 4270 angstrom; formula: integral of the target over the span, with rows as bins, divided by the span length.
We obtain 18.4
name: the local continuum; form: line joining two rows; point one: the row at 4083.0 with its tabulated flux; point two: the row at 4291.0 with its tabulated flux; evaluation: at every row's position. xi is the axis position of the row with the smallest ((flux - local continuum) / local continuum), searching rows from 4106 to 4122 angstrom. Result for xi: 4107.0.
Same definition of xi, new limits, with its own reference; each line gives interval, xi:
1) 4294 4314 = 4309.0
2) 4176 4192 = 4191.0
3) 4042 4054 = 4045.0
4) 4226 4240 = 4227.0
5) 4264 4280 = 4279.0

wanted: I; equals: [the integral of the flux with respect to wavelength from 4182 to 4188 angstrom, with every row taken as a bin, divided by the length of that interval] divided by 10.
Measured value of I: 1.44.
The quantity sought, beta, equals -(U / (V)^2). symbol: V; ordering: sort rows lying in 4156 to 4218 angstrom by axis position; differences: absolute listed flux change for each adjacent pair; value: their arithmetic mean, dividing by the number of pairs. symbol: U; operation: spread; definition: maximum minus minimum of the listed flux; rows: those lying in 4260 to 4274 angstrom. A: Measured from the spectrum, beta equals -2.16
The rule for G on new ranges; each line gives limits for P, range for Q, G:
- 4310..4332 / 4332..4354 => 0.27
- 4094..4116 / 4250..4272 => 0.00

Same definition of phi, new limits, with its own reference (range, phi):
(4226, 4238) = 1.0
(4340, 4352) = -1.0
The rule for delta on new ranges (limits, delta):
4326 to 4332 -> 17.7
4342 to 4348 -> 17.4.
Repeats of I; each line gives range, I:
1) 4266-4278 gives 1.79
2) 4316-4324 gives 1.81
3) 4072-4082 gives 1.52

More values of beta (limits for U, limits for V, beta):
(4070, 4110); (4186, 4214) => -5.53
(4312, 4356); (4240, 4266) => -2.51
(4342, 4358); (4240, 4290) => -1.78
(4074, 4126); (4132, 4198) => -2.21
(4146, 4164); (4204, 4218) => -7.43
